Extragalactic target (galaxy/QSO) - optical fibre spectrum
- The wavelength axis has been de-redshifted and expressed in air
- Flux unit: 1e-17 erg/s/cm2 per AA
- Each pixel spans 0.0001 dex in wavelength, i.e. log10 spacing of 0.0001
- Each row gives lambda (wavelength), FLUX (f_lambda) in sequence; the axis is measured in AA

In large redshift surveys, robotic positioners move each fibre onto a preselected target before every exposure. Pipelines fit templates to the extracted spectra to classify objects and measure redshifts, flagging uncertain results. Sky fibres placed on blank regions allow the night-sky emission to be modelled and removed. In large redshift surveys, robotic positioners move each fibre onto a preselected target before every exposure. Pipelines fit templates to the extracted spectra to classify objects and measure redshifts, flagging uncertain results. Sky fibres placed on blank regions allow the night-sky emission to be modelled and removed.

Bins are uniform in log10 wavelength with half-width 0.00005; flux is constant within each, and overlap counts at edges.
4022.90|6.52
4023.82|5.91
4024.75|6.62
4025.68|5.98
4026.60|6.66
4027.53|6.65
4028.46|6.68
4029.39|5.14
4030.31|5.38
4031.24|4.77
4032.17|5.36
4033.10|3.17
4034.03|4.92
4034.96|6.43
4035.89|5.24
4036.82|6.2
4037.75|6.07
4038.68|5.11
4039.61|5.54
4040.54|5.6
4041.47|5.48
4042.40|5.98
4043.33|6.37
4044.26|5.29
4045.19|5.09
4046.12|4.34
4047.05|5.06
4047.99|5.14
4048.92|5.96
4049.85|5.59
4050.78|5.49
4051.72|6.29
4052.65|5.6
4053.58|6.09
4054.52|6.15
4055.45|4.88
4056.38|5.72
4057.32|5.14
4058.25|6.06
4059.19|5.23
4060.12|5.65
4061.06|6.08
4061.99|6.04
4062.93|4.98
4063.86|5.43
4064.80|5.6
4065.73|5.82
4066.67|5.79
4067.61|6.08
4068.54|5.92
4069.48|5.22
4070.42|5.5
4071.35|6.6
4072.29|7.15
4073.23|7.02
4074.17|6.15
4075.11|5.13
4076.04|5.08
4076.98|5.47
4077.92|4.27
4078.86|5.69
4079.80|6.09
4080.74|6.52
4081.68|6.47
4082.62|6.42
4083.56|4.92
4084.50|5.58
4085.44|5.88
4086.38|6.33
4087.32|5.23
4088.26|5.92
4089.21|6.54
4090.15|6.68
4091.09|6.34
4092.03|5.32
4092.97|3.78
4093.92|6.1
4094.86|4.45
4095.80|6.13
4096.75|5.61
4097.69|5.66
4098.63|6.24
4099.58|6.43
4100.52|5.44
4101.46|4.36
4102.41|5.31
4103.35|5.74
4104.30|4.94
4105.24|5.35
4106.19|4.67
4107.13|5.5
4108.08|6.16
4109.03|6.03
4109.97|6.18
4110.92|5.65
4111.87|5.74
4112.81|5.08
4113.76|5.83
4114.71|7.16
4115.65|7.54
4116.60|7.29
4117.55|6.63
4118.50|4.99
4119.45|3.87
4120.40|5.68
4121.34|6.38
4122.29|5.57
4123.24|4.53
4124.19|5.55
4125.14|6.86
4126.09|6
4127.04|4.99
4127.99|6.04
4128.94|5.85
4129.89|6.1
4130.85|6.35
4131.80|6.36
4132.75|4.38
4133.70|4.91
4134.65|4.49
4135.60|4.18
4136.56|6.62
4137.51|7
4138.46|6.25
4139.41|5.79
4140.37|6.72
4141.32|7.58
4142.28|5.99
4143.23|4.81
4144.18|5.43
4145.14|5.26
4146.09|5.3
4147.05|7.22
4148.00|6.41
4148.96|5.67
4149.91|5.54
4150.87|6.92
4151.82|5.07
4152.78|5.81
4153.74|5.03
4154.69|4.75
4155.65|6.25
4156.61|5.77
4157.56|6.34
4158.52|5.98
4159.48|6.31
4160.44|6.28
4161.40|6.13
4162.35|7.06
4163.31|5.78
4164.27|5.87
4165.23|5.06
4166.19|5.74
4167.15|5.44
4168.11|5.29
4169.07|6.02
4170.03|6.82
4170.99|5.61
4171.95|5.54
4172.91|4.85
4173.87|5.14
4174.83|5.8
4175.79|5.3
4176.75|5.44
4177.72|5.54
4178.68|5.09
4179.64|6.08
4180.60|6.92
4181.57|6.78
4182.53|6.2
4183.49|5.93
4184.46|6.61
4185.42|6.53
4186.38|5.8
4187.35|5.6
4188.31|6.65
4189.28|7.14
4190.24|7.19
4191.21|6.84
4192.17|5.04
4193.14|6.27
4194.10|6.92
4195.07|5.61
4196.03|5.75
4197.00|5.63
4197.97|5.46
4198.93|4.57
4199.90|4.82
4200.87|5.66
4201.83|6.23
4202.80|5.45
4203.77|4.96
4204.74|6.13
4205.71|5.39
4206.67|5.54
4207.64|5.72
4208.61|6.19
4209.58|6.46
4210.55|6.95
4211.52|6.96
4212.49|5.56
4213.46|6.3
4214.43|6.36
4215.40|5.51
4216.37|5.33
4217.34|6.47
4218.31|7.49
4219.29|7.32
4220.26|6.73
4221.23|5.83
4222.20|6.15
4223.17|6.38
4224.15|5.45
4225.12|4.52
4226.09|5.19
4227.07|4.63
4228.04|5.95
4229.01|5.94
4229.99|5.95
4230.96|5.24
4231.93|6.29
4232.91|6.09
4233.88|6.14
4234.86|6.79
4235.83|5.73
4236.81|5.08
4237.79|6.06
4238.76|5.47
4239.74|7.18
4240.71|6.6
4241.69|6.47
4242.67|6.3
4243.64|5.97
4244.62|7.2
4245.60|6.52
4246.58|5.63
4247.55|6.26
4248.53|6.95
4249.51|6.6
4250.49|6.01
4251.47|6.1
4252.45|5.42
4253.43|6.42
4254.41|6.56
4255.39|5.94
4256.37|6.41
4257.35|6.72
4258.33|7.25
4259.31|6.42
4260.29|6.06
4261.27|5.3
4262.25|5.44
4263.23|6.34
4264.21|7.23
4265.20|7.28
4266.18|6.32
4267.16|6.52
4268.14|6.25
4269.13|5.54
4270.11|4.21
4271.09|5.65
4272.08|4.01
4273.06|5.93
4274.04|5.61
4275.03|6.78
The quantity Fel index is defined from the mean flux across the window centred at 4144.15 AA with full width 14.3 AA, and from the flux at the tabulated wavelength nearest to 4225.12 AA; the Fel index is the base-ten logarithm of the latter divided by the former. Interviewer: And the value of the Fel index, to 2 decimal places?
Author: -0.13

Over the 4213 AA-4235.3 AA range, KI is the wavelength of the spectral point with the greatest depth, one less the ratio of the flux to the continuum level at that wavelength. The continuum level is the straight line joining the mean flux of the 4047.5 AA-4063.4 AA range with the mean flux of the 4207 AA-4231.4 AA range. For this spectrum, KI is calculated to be 4225.12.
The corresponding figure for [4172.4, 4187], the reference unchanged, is 4172.91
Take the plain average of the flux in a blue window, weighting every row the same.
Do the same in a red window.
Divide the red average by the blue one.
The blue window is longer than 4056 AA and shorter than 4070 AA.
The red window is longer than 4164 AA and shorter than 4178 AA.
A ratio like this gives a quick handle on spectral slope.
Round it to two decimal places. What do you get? 0.98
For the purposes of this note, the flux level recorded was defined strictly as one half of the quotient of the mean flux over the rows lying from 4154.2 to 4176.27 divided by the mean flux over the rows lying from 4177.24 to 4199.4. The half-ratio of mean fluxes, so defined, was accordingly 0.47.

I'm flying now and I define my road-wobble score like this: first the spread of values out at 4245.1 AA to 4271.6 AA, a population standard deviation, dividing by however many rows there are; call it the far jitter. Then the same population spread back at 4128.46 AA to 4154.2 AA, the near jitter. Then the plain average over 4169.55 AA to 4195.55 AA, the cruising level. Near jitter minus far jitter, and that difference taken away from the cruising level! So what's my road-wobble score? 5.84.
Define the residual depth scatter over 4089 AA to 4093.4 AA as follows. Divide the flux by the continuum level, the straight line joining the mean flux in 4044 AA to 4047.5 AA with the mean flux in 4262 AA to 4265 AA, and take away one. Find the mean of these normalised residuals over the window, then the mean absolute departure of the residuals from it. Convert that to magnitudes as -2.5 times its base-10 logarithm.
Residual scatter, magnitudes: 1.85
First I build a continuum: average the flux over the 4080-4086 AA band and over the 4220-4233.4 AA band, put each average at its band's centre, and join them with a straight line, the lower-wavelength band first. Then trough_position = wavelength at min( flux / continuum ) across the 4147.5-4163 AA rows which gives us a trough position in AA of 4154.69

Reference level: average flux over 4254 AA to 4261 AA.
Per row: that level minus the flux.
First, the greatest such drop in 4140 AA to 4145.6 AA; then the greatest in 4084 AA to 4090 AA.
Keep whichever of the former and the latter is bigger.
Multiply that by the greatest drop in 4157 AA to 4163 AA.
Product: 0.8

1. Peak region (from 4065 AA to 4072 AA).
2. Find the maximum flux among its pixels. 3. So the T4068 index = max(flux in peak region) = 6.6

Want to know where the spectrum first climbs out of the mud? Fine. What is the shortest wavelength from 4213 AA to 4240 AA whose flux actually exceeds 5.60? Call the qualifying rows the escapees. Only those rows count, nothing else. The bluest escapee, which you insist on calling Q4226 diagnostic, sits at 4213.46 AA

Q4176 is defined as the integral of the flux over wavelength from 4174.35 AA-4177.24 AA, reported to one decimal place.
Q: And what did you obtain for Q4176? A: 15.9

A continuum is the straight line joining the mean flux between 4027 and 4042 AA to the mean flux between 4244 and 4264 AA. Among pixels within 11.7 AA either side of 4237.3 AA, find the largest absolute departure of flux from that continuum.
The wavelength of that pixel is 4227.07 AA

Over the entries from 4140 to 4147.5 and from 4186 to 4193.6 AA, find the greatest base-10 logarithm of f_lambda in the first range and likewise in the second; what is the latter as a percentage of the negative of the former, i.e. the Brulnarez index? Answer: -97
